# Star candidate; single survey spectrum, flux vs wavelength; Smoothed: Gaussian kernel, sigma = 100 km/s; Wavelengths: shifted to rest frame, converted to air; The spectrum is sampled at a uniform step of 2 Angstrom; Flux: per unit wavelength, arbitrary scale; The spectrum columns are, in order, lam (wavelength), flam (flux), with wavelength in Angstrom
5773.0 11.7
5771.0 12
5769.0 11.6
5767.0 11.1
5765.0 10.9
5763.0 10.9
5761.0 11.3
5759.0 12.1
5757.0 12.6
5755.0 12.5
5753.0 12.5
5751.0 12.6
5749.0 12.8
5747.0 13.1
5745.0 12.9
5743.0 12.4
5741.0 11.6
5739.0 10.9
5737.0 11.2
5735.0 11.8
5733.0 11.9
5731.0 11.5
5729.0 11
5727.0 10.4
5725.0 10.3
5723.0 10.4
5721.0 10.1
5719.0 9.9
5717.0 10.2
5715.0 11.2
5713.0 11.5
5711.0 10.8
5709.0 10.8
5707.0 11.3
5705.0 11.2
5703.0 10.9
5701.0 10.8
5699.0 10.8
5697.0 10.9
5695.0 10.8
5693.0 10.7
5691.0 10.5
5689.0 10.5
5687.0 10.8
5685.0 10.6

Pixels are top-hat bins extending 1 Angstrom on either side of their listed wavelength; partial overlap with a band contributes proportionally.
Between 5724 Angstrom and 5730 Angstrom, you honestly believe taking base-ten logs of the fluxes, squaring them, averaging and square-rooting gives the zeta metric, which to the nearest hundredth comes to 1.02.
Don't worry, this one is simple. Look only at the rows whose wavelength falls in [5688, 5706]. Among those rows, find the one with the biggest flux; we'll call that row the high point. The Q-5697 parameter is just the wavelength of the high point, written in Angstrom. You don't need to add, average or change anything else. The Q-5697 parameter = 5705.0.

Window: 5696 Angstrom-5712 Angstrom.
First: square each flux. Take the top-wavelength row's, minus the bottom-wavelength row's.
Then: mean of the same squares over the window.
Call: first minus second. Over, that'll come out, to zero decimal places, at -122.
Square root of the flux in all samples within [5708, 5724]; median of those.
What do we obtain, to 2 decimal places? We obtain 3.26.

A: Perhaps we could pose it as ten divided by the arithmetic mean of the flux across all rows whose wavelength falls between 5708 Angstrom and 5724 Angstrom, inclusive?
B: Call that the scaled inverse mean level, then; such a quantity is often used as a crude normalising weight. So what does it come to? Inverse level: 0.94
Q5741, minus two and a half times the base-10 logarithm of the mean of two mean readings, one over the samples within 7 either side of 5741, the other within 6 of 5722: -2.61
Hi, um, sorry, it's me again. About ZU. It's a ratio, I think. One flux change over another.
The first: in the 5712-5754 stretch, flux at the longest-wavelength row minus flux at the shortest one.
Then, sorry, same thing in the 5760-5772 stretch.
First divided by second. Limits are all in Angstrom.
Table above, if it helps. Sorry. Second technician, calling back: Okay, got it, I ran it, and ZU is 1.4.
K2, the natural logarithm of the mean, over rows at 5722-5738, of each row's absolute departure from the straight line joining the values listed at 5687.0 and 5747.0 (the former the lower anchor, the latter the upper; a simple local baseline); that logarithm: 0.33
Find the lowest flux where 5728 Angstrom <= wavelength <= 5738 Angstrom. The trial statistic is 11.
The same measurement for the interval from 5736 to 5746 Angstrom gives 10.9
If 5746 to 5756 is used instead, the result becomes 12.5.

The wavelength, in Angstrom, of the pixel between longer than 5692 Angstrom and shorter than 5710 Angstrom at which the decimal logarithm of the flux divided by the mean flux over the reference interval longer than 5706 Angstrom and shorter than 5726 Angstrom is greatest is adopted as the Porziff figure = 5707.0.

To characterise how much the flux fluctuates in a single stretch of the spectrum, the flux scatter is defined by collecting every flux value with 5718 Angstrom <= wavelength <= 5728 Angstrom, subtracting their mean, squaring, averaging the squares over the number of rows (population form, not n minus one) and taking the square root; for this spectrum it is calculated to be 0.2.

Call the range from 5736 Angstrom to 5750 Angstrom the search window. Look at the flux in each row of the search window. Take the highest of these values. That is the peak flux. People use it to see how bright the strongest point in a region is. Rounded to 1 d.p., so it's 13.1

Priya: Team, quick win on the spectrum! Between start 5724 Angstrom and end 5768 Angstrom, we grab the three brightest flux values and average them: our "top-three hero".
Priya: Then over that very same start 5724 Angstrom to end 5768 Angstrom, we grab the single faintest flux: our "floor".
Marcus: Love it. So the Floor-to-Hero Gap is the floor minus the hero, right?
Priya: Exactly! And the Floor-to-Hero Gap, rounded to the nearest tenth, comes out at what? -2.6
